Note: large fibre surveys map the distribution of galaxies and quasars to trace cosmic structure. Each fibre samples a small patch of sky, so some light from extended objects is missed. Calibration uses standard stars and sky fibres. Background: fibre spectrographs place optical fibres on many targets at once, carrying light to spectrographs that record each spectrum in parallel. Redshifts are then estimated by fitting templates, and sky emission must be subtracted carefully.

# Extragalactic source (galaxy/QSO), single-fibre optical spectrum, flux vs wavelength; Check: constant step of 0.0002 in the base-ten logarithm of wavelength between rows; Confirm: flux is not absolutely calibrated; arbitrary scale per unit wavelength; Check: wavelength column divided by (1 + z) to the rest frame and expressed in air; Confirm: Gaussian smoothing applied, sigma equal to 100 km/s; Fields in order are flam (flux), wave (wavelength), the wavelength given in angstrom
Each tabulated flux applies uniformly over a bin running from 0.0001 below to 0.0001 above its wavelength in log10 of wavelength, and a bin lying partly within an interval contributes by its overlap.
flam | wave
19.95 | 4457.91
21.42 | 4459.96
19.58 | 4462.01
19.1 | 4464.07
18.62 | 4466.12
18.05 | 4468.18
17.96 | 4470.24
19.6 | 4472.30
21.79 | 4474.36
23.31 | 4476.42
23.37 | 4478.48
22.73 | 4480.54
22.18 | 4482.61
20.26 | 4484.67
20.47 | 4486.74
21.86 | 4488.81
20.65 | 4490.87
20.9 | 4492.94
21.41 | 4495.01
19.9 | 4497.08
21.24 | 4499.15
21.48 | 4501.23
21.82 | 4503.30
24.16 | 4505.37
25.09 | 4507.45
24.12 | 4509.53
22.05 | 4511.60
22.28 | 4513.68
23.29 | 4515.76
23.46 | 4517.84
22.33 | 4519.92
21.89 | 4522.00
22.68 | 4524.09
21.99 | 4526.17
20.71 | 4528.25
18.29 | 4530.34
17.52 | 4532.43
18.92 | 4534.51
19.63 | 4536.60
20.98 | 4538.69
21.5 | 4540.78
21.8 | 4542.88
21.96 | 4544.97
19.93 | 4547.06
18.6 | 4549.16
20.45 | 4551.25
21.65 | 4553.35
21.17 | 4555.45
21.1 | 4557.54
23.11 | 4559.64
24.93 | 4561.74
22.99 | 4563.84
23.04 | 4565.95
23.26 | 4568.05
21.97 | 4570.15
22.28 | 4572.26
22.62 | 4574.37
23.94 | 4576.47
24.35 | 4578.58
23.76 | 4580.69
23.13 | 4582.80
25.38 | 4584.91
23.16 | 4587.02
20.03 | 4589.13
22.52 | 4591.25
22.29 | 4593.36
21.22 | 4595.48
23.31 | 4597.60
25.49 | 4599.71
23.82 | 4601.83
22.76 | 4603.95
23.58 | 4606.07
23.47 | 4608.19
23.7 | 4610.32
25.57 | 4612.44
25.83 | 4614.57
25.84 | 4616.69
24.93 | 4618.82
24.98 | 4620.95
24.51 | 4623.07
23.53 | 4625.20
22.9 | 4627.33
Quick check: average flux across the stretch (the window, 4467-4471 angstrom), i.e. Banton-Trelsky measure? 18.0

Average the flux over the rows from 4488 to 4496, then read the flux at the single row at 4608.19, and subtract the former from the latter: 2.3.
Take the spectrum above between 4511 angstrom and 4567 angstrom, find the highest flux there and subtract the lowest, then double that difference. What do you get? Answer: 14.8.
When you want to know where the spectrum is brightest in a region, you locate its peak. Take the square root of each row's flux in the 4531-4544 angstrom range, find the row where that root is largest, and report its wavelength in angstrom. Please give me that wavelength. 4542.88 angstrom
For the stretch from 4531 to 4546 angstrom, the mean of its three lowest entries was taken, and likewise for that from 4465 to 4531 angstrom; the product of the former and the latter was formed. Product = 338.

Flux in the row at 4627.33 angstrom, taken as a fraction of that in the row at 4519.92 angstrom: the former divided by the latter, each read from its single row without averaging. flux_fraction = 1.03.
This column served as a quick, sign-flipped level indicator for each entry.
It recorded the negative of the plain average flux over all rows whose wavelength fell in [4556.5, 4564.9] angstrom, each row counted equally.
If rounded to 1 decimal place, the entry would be -23.0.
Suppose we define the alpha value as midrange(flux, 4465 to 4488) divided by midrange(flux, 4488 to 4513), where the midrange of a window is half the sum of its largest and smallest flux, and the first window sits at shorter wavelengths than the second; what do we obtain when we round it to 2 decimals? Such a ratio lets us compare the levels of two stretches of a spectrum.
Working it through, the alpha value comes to 0.92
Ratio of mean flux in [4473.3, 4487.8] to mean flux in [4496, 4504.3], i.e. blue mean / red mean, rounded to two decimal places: 1.04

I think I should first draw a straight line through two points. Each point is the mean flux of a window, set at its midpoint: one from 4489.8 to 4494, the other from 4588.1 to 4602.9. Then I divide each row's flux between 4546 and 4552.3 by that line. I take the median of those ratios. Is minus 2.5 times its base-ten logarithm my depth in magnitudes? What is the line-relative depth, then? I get 0.10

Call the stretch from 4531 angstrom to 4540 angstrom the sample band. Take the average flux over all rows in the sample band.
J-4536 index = 19.3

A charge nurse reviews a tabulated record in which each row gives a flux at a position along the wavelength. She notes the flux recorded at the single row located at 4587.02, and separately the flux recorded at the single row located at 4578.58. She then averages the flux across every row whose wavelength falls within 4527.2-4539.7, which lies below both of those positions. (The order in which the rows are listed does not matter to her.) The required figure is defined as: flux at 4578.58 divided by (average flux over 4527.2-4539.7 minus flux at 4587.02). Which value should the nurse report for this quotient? -6.4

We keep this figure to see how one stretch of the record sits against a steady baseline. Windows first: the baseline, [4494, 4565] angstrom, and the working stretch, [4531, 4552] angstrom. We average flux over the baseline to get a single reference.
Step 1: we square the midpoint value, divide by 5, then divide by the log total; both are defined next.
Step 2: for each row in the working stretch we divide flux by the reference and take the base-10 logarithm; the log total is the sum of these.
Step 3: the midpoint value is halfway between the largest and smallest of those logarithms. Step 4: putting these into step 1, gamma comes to -0.0011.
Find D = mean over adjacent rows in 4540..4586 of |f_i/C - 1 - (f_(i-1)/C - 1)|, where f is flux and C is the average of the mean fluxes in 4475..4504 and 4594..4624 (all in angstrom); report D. 0.043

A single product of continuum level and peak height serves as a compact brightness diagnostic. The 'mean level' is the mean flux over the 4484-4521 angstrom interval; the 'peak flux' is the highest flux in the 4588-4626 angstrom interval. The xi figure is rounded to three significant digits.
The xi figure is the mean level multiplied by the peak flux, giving 570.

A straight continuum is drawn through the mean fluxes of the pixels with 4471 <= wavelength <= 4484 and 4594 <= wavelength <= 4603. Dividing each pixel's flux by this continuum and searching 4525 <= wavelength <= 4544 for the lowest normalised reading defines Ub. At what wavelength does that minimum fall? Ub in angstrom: 4532.43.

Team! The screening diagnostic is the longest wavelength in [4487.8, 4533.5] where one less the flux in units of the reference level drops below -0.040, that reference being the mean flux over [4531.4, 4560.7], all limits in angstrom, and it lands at 4526.17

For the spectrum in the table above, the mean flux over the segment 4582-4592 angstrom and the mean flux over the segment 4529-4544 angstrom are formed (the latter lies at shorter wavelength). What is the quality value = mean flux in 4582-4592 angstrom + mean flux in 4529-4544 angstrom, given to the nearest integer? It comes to 43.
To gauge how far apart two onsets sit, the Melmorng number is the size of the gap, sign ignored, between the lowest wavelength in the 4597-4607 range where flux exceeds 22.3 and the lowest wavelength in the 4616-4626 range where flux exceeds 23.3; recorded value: 19.1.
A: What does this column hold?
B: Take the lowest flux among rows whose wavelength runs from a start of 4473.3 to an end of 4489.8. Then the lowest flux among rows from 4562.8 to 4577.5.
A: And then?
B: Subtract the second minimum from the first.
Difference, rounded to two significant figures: -1.7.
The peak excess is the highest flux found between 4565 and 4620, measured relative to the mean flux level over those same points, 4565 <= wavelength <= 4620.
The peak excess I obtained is 2.3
